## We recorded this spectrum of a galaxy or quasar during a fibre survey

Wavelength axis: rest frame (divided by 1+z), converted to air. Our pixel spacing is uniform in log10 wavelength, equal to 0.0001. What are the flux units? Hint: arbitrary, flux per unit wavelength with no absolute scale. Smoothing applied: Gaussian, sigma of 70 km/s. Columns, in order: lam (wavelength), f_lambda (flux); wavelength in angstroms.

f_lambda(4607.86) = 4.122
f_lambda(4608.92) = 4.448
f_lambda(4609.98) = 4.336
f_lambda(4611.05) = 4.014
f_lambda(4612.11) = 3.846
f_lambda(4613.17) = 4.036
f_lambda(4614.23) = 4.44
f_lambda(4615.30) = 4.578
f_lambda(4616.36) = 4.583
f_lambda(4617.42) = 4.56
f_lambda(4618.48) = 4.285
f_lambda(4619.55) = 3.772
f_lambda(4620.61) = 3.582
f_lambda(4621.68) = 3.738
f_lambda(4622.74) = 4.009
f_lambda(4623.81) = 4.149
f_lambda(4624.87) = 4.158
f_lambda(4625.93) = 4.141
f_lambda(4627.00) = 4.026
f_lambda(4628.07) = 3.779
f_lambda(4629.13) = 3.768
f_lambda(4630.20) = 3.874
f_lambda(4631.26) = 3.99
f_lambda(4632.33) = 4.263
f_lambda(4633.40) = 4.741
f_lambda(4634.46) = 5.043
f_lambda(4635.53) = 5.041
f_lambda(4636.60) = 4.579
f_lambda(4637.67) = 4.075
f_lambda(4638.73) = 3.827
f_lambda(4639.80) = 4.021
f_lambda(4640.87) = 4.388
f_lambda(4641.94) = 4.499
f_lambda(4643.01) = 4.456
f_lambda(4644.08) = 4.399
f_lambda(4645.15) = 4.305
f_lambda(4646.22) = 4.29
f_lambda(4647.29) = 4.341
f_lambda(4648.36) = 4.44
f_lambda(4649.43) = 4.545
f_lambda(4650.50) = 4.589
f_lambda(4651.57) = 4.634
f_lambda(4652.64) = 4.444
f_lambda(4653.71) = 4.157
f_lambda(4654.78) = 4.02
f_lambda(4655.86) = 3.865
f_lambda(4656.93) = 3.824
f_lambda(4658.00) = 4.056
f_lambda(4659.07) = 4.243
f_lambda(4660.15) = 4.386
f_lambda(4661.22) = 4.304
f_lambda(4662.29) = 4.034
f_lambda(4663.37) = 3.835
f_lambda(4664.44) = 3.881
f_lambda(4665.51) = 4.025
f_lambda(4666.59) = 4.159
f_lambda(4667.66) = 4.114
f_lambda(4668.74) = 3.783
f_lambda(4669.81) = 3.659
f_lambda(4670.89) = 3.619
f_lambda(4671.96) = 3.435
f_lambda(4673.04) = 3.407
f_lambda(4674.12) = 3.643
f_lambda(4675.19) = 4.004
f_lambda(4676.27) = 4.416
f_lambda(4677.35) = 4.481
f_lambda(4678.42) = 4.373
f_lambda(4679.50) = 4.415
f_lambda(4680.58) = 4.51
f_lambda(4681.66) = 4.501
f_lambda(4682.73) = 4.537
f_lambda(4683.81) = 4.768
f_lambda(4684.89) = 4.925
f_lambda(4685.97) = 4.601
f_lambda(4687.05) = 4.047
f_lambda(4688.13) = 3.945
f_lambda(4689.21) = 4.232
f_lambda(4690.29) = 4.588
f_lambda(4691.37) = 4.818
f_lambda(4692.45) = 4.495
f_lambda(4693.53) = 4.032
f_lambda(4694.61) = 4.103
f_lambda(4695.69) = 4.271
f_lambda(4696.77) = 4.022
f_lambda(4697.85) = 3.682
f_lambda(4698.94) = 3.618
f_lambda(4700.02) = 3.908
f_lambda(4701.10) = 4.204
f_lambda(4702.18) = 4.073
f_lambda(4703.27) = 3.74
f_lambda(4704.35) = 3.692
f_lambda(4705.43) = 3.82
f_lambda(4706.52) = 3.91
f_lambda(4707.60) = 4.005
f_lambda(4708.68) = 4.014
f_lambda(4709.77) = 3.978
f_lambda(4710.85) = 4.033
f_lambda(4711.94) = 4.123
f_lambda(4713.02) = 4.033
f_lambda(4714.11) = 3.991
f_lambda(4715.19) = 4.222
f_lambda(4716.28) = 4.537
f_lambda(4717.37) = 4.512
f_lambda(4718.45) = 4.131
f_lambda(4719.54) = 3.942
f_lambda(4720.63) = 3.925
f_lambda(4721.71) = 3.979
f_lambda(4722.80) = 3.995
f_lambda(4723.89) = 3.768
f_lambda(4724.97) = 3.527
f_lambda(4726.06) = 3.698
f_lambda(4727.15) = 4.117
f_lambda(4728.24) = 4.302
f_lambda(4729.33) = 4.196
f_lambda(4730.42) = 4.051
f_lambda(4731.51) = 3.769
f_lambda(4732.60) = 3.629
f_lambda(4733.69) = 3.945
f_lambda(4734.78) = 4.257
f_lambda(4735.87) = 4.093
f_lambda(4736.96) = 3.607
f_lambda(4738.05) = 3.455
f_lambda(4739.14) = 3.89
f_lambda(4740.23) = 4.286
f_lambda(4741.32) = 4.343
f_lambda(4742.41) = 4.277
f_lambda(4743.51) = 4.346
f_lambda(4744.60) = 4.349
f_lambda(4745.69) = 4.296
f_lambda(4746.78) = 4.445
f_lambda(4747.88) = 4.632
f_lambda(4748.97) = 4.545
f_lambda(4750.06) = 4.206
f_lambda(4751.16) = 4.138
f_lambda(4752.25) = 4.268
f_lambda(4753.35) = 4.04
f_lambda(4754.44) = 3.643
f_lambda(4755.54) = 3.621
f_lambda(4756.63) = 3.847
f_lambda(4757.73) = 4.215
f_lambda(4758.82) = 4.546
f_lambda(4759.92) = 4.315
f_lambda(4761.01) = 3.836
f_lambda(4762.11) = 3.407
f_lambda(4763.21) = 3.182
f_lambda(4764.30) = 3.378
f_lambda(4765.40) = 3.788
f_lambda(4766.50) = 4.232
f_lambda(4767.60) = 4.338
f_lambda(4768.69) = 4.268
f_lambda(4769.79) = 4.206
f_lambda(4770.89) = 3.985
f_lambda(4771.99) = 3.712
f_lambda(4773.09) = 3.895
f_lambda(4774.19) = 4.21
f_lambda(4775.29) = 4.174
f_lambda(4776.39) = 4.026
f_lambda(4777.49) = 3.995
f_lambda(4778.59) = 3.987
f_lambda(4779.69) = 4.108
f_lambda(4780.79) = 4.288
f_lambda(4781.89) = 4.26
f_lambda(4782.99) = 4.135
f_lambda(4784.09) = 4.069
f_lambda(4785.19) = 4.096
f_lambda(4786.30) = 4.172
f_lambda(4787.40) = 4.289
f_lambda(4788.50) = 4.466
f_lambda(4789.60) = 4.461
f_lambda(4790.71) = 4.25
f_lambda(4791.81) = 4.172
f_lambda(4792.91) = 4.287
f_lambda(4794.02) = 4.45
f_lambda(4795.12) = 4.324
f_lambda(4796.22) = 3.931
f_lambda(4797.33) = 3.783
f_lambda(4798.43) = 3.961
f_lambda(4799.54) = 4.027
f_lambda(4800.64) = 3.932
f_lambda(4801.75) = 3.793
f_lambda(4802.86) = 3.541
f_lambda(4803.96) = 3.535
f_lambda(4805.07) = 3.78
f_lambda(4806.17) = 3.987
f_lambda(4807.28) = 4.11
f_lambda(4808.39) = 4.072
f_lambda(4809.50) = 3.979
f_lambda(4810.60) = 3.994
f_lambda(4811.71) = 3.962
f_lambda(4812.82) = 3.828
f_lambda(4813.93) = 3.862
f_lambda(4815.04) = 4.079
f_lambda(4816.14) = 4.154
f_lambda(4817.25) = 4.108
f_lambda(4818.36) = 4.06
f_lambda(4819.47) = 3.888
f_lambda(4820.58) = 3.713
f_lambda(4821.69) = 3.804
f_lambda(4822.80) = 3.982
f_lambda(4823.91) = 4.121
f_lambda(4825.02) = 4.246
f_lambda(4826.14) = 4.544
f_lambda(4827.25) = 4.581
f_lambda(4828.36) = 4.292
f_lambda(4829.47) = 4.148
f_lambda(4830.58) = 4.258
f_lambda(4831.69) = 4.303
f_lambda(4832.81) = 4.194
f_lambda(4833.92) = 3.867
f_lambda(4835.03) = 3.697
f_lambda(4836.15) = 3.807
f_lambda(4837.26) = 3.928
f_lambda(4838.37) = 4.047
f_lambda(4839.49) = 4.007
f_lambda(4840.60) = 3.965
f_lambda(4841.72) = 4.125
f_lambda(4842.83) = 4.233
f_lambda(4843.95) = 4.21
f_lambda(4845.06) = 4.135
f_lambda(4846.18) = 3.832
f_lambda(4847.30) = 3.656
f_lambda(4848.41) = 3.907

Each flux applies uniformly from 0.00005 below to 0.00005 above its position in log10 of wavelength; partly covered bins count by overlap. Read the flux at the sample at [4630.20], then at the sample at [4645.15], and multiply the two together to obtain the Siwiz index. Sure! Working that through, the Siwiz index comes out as 16.7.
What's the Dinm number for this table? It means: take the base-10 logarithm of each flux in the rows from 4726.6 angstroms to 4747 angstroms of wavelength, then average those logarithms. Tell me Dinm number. 0.610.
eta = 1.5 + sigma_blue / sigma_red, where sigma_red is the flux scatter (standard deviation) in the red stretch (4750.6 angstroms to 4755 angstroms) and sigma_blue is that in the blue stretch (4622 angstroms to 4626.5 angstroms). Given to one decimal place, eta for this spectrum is 1.8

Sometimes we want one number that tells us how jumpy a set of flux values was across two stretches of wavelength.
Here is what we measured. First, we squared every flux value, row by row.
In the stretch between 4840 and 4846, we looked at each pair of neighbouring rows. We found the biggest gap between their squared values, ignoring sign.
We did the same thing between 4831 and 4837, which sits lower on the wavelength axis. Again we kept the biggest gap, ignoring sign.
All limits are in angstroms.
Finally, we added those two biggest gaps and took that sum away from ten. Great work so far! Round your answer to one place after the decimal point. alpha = 6.1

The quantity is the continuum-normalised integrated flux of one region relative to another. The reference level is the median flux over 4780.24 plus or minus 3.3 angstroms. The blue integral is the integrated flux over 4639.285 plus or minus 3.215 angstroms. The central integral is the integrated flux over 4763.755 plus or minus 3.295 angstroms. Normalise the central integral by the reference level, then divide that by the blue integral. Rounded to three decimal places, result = 0.214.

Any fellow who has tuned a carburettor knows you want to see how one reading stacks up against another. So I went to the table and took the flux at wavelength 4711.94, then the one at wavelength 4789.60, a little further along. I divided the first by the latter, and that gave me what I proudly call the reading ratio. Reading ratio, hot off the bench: 0.92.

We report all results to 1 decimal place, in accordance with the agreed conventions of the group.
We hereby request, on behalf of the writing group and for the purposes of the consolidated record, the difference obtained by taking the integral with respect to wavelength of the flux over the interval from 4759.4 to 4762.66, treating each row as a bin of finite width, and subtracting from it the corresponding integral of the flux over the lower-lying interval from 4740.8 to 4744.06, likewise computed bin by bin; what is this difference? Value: -1.5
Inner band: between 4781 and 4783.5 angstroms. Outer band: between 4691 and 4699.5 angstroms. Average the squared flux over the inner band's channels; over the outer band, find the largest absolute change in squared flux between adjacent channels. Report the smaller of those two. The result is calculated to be 3.9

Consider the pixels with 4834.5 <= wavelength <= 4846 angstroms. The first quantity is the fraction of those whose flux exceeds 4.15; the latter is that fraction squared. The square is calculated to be 0.04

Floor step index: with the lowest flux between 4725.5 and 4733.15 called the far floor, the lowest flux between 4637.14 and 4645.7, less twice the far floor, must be -3.4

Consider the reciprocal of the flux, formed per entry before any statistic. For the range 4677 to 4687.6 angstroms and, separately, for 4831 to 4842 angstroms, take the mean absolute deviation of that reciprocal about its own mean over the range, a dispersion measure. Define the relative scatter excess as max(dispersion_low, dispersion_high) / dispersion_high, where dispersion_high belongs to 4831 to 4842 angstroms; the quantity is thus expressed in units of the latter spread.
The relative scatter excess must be 1.0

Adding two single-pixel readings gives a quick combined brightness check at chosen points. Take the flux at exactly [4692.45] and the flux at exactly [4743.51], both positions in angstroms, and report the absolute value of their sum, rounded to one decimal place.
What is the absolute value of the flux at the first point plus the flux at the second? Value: 8.8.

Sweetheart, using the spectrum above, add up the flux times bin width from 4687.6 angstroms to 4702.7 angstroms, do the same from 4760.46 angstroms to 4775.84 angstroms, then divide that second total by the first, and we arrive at 0.96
